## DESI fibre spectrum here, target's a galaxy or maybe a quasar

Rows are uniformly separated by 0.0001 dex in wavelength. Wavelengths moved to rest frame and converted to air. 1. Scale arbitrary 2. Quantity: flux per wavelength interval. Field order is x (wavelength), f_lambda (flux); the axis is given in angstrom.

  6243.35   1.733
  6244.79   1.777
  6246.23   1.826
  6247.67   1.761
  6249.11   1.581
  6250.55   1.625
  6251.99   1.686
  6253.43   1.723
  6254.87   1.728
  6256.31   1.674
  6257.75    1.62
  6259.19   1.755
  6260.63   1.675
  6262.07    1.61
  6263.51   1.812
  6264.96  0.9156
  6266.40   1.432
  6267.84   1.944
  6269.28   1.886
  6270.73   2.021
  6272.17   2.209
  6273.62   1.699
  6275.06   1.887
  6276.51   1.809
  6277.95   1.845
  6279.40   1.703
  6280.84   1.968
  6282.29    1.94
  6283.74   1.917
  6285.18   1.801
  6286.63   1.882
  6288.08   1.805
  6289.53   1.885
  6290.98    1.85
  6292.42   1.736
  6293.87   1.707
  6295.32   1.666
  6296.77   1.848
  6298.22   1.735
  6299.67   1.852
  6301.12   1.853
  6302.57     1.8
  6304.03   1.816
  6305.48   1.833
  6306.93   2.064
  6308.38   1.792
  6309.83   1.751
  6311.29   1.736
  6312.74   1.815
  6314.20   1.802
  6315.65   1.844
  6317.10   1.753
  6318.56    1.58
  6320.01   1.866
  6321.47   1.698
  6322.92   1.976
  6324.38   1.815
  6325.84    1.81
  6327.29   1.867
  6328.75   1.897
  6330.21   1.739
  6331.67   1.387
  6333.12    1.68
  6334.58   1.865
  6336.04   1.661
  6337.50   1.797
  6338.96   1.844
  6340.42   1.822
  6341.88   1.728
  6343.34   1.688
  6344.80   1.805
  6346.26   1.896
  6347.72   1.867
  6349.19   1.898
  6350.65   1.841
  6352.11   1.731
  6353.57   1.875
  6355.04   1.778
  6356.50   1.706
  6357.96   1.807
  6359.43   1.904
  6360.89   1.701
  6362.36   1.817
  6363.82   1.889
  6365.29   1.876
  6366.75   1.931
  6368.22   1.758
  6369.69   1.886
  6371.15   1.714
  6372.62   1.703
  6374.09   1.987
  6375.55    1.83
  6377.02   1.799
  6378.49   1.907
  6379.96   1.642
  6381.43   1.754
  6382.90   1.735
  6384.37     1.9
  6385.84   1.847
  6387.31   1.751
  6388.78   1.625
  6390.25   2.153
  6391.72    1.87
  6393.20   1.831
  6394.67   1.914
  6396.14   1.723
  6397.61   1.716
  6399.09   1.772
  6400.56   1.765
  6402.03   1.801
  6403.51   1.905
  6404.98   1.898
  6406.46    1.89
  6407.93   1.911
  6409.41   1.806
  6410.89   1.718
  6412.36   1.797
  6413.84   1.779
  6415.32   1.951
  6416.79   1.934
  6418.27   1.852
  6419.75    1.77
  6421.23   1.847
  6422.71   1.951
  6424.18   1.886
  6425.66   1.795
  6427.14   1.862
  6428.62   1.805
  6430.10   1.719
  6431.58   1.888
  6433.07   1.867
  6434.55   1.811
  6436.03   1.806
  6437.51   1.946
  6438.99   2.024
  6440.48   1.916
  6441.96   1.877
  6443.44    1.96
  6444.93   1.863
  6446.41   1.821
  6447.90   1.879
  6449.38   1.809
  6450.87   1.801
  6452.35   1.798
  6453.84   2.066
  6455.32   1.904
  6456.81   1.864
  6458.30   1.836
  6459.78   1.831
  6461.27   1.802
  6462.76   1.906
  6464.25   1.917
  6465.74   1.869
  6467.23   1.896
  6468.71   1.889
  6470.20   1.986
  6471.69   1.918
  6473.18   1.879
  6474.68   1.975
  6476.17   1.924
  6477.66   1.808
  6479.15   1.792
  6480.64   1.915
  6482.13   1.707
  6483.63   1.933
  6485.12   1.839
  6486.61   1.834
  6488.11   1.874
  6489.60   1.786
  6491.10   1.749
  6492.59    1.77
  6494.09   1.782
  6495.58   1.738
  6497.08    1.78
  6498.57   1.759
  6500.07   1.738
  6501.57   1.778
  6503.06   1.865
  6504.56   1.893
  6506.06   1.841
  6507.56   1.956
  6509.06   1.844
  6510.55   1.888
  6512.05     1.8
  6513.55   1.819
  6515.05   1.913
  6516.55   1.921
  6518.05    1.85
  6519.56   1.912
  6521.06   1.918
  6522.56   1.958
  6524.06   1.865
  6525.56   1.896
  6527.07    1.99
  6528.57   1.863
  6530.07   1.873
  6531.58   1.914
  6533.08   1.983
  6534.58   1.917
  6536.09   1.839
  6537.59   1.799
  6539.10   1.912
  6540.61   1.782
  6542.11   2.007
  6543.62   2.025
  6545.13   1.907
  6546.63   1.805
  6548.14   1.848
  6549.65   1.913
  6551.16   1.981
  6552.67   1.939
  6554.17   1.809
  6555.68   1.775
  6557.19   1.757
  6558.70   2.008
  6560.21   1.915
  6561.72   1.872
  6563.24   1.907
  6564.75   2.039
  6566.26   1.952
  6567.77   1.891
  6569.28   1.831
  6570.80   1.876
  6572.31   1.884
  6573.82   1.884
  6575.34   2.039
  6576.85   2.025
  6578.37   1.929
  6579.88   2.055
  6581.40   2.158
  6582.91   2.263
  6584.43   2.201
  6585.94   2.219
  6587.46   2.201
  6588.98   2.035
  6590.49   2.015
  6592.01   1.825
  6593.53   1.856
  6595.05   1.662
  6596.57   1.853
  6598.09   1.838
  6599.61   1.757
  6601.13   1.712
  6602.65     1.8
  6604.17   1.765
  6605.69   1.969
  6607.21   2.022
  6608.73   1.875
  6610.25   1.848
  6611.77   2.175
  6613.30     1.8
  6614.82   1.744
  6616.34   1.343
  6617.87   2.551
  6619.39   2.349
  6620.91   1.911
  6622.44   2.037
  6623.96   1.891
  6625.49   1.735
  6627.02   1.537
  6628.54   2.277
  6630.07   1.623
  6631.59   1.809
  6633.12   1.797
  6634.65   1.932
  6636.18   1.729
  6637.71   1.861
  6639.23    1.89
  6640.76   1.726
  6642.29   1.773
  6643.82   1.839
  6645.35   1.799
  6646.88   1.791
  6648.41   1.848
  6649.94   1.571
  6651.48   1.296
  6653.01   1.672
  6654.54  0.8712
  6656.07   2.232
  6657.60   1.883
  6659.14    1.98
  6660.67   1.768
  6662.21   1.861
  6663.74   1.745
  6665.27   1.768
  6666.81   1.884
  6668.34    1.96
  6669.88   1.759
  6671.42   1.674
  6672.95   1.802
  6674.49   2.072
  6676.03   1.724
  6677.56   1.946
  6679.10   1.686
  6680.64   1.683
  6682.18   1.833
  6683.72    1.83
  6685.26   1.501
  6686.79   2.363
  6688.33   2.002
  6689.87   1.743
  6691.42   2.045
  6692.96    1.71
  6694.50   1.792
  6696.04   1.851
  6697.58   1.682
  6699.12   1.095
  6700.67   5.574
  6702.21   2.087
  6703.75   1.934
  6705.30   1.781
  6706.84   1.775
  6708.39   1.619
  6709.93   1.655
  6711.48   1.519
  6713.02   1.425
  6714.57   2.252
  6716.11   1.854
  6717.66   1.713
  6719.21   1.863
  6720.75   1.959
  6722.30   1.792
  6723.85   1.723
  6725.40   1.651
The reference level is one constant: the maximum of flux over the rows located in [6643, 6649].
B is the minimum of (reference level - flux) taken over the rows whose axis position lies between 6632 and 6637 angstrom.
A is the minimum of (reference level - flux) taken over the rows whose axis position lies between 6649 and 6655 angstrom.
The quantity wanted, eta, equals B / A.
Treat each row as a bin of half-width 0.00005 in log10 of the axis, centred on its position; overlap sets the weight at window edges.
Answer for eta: -0.5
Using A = 0.18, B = -0.08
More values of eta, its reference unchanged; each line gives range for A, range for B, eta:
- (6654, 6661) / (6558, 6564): 0.4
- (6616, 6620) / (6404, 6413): 0.1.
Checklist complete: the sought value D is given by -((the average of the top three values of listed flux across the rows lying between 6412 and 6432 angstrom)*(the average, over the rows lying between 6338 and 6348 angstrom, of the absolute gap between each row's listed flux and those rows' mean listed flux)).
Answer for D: -0.11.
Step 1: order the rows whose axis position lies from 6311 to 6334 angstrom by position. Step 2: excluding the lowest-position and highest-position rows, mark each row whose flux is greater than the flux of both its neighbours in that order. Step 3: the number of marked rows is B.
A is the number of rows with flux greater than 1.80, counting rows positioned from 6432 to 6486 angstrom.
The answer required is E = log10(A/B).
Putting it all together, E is 0.8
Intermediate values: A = 33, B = 5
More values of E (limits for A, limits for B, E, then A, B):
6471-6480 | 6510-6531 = 0.2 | 5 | 3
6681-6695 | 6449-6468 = 0.4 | 5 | 2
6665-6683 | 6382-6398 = 0.3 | 6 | 3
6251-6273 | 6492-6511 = 0.1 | 5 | 4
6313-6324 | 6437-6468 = -0.1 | 4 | 5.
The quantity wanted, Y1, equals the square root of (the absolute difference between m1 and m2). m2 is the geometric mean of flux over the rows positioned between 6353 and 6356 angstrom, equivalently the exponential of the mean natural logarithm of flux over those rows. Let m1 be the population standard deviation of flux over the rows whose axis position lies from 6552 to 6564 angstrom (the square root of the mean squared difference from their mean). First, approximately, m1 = 0.081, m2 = 1.83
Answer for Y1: 1.32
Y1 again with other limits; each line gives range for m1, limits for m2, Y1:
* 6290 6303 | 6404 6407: 1.35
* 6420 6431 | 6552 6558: 1.32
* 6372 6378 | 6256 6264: 1.26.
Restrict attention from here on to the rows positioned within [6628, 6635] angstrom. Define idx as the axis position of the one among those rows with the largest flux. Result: 6628.54 angstrom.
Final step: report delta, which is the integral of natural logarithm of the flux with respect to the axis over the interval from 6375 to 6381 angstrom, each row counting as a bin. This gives 3.49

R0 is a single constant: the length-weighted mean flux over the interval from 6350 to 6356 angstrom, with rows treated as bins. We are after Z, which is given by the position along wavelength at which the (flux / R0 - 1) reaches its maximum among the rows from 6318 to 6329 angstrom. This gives 6322.92 angstrom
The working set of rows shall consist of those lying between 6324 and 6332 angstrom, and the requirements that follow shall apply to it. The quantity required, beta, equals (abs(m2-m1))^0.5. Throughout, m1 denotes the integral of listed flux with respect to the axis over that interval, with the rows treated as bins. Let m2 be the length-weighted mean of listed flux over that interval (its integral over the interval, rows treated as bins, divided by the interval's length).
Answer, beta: 3.52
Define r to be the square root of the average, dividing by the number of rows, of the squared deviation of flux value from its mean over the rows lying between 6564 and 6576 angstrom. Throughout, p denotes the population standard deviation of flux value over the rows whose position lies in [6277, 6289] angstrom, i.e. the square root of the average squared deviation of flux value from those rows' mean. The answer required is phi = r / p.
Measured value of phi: 0.9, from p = 0.081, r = 0.07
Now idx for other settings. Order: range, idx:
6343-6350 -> 6349.19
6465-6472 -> 6470.20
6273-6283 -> 6280.84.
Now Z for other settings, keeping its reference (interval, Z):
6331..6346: 6334.58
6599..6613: 6611.77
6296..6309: 6306.93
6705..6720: 6714.57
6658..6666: 6659.14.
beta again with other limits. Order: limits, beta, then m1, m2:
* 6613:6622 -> 3.96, 17.7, 1.96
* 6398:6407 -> 3.83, 16.5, 1.83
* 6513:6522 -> 3.89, 17.0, 1.89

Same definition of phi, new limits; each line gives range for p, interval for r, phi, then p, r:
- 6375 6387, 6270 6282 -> 1.9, 0.084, 0.16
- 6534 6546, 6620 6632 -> 2.6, 0.083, 0.22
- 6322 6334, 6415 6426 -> 0.4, 0.169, 0.07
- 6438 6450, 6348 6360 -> 1.0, 0.067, 0.07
